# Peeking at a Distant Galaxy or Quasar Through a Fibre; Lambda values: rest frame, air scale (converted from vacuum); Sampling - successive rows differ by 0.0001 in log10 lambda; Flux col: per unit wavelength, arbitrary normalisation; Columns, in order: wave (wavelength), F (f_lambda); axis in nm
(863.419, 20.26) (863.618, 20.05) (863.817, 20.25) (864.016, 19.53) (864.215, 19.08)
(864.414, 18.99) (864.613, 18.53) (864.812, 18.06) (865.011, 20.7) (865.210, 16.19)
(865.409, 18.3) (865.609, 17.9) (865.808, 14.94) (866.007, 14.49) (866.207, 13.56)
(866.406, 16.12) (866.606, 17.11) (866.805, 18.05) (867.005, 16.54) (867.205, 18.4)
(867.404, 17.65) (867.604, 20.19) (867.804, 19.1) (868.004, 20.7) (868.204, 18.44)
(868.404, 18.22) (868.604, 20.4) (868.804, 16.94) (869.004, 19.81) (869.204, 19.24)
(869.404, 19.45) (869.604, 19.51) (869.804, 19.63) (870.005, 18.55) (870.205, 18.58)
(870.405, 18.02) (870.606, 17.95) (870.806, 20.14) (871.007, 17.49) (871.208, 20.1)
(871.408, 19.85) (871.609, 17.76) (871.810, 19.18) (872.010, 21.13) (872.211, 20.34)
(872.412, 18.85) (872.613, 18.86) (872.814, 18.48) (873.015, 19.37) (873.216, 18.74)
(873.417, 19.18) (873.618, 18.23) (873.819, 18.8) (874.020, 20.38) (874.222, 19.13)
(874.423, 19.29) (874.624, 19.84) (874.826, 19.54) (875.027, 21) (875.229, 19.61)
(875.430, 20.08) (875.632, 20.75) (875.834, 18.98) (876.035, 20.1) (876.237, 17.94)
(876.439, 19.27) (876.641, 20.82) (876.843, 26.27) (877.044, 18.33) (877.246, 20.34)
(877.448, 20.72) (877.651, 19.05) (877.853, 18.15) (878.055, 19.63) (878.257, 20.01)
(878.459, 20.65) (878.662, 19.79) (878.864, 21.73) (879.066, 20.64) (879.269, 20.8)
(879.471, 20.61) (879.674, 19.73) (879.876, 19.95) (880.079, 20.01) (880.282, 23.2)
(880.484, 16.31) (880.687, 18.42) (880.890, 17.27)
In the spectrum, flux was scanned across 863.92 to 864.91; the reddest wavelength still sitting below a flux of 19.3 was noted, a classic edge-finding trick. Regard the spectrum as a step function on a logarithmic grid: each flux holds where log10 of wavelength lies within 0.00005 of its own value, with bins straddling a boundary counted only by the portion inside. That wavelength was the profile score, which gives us 864.812 nm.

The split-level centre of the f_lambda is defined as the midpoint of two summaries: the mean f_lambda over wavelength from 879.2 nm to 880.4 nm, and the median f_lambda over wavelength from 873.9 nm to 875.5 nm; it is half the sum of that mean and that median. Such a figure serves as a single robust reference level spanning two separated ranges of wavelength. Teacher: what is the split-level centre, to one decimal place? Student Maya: 20.2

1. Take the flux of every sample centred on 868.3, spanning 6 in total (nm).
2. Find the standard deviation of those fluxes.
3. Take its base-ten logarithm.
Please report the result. 0.24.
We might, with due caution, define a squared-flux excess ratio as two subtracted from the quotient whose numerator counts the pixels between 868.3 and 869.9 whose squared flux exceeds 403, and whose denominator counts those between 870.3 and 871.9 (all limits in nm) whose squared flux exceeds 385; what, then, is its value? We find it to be -1.67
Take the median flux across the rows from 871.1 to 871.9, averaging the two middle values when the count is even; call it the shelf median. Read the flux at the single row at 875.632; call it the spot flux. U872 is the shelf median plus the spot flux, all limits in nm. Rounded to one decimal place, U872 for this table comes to 40.3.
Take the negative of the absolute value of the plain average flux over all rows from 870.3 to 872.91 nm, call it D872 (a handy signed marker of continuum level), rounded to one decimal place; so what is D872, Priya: -19.1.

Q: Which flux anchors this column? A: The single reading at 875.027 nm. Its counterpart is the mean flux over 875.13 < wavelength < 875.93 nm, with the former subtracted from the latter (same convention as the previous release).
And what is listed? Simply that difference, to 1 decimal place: -1.1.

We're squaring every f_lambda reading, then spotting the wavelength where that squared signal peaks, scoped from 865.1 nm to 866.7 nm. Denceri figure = 865.409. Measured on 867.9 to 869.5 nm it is 868.004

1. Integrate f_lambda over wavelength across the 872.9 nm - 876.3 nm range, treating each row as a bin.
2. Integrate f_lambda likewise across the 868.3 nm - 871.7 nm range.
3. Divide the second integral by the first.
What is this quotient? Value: 1.0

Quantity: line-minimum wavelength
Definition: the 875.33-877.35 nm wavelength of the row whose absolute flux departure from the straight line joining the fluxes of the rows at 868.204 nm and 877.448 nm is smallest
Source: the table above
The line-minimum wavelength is 875.430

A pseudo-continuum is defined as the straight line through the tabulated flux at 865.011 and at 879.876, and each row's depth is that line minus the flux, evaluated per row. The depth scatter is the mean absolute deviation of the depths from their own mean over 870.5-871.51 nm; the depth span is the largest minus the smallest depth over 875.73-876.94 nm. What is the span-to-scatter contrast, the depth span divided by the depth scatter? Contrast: 7.5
